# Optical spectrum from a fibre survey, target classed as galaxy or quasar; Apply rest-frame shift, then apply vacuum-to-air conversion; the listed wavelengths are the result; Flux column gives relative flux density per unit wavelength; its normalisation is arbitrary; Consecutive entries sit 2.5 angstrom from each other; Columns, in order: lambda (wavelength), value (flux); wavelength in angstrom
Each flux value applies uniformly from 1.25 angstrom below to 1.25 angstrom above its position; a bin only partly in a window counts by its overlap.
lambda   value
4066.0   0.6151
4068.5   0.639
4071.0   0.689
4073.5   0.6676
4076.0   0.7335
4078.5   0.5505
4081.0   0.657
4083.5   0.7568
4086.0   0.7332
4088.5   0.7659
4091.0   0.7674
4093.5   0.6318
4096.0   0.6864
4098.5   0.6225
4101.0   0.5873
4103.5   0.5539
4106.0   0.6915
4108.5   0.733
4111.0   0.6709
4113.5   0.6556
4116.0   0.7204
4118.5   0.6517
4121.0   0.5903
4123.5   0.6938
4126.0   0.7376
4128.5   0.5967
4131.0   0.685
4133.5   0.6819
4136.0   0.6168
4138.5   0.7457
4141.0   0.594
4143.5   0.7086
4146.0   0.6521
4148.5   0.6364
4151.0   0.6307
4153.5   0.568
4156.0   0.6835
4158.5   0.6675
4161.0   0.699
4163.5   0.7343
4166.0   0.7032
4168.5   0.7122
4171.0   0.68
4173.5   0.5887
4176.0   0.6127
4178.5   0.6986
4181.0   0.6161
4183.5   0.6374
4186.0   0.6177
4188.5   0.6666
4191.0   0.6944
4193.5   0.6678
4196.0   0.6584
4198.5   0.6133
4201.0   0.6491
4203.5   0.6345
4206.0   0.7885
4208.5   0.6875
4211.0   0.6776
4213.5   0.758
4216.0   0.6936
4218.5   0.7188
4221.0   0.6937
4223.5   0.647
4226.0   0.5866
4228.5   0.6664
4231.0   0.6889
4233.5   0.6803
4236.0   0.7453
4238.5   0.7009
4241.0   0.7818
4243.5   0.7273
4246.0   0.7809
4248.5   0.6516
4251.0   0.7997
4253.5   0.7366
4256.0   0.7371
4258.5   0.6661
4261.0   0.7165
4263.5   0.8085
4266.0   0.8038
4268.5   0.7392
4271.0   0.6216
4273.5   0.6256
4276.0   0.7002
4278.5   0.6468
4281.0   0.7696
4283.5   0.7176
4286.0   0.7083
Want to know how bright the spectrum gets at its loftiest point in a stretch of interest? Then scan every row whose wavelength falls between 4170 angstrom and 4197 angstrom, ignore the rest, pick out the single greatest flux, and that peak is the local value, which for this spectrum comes 0.6986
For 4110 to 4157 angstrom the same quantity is 0.7457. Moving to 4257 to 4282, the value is 0.8085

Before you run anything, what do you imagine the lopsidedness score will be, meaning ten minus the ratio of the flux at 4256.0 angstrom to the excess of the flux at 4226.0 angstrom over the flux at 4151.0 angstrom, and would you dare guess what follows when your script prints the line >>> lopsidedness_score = 27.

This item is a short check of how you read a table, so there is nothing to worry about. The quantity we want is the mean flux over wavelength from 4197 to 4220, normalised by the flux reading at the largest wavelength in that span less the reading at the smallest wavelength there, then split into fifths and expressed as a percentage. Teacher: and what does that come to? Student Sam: 131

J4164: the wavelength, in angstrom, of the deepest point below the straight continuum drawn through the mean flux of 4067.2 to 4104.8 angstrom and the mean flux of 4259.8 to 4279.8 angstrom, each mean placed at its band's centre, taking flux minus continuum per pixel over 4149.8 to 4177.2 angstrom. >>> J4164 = 4153.5 angstrom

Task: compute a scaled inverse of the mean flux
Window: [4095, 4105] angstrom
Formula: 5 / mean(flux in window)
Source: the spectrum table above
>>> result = 8.16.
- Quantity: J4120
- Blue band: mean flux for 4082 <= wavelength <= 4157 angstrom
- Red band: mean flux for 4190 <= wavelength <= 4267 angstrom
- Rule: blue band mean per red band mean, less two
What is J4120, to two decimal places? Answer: -1.05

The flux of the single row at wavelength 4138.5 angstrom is 0.7457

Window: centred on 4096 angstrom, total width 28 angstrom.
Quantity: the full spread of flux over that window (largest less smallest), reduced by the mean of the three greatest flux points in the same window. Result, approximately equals -0.550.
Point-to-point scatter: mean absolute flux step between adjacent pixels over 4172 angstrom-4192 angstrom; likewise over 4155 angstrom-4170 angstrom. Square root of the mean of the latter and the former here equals 0.186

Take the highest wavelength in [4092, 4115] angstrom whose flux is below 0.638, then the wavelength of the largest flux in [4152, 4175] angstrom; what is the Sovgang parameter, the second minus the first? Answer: 60.0 angstrom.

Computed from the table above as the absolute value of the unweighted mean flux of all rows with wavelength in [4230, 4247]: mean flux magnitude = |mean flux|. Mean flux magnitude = 0.729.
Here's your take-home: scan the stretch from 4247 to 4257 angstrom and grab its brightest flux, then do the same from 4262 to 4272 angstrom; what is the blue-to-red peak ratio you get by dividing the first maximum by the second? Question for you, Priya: 0.99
